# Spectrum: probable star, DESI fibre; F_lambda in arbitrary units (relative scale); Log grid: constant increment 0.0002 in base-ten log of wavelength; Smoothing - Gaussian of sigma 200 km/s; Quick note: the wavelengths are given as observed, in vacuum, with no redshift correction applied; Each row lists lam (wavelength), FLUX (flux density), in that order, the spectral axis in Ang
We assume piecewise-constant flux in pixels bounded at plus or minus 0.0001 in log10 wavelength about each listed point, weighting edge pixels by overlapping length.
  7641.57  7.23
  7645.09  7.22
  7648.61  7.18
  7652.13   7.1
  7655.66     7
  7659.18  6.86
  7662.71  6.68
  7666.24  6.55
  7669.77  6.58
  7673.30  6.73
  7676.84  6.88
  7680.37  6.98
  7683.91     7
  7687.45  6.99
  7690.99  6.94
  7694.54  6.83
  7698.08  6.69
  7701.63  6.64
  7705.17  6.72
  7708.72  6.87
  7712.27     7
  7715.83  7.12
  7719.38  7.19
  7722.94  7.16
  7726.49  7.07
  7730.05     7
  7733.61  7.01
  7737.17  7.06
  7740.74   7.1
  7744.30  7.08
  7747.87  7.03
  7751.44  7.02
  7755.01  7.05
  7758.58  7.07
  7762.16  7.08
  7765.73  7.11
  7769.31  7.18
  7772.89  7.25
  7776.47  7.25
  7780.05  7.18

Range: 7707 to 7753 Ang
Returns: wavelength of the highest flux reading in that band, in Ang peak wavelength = 7719.38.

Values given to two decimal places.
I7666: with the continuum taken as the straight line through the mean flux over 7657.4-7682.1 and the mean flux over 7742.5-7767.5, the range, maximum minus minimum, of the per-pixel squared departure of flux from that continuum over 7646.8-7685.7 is 0.25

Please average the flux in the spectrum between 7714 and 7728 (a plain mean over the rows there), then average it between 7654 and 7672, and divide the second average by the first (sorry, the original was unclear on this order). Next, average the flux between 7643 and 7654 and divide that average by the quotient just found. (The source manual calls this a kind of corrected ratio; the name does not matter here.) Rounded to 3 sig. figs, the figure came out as 7.59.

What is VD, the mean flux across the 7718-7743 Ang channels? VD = 7.08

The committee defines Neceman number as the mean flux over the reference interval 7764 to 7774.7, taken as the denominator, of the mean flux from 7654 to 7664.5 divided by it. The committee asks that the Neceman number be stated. 0.95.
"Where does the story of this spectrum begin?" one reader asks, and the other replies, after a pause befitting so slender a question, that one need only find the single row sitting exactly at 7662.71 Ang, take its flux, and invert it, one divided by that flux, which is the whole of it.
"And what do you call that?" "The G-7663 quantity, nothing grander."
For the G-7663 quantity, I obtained 0.150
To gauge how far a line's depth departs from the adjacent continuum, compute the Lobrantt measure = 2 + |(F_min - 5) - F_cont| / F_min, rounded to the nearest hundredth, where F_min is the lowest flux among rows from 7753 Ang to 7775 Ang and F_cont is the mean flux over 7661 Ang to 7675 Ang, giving 2.65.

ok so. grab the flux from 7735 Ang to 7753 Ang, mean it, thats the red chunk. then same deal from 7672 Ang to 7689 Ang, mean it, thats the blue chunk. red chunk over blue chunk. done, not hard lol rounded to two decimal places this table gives 1.02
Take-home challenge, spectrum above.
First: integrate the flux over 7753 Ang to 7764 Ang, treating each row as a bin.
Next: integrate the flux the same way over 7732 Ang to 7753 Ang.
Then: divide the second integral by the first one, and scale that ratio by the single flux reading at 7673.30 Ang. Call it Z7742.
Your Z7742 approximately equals 13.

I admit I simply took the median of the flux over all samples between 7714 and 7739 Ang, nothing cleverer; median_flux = 7.07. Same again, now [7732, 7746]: 7.07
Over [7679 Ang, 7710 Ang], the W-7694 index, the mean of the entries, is 6.85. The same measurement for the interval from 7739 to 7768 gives 7.07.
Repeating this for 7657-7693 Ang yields 6.82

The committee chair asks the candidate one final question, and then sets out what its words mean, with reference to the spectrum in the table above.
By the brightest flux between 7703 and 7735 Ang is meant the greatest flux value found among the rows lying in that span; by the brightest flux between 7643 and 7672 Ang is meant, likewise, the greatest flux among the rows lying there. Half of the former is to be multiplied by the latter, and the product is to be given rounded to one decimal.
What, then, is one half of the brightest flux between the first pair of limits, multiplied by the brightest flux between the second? 26.0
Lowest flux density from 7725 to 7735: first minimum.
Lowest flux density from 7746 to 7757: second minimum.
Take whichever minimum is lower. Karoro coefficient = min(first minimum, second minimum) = 7.00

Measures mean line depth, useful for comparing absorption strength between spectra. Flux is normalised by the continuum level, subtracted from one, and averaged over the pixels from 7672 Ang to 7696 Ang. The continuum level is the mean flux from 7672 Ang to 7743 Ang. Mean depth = 0.006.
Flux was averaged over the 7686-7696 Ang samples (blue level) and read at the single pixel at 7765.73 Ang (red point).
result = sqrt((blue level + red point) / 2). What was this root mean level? 2.65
